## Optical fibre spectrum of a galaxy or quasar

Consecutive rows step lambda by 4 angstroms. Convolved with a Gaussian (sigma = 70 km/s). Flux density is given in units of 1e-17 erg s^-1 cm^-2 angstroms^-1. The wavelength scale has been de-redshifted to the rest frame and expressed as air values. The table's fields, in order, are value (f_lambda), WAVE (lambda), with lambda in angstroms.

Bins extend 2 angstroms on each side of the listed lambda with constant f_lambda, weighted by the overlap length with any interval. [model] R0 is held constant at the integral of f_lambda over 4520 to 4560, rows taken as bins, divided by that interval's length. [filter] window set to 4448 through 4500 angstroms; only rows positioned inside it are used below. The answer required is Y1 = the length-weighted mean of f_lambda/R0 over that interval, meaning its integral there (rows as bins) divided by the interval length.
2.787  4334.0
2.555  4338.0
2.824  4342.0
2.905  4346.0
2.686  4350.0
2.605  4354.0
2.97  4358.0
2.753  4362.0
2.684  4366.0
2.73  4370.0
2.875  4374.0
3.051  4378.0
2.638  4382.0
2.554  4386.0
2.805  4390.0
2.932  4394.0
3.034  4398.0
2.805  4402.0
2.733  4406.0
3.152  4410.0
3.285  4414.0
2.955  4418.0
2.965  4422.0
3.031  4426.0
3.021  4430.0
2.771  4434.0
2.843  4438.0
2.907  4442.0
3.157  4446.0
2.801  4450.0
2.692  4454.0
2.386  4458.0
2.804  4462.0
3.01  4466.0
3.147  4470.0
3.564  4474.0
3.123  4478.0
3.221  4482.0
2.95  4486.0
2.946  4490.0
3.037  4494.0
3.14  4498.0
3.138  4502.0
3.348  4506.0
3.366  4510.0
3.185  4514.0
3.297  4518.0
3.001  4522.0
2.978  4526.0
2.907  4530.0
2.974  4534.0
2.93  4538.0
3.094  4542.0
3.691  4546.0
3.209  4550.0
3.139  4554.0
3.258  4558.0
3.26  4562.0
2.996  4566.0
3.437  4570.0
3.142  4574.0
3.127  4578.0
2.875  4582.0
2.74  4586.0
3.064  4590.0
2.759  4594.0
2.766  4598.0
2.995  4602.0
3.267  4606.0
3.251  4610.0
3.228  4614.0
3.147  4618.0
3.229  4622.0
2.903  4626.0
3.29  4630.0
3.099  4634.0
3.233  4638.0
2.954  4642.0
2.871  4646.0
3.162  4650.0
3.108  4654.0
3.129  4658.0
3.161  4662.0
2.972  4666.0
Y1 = 0.96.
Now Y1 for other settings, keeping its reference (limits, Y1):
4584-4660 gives 0.98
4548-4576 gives 1.03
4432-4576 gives 0.99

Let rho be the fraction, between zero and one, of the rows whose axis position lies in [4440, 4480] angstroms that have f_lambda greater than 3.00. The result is 0.50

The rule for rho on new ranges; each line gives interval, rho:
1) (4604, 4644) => 0.80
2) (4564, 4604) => 0.40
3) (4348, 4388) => 0.10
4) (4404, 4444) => 0.40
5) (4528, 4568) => 0.60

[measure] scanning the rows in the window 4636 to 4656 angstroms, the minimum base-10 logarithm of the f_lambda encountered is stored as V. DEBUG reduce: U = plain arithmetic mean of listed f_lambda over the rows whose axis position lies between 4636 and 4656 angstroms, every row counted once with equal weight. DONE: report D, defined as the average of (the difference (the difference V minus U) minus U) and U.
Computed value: -1.30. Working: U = 3.1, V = 0.46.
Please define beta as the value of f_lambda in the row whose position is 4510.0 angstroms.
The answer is 3.366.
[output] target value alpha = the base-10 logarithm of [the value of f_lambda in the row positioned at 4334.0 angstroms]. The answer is 0.45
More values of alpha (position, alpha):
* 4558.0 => 0.51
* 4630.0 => 0.52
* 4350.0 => 0.43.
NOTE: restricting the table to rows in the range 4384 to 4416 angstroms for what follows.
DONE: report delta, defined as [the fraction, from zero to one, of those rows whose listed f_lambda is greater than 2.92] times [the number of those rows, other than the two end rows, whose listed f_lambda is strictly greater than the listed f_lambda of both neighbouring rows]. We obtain 0.5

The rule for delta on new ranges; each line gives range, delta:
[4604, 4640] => 1.8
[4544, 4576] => 2.0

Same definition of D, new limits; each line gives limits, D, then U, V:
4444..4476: -1.28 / 2.9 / 0.38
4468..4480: -1.39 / 3.3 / 0.49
